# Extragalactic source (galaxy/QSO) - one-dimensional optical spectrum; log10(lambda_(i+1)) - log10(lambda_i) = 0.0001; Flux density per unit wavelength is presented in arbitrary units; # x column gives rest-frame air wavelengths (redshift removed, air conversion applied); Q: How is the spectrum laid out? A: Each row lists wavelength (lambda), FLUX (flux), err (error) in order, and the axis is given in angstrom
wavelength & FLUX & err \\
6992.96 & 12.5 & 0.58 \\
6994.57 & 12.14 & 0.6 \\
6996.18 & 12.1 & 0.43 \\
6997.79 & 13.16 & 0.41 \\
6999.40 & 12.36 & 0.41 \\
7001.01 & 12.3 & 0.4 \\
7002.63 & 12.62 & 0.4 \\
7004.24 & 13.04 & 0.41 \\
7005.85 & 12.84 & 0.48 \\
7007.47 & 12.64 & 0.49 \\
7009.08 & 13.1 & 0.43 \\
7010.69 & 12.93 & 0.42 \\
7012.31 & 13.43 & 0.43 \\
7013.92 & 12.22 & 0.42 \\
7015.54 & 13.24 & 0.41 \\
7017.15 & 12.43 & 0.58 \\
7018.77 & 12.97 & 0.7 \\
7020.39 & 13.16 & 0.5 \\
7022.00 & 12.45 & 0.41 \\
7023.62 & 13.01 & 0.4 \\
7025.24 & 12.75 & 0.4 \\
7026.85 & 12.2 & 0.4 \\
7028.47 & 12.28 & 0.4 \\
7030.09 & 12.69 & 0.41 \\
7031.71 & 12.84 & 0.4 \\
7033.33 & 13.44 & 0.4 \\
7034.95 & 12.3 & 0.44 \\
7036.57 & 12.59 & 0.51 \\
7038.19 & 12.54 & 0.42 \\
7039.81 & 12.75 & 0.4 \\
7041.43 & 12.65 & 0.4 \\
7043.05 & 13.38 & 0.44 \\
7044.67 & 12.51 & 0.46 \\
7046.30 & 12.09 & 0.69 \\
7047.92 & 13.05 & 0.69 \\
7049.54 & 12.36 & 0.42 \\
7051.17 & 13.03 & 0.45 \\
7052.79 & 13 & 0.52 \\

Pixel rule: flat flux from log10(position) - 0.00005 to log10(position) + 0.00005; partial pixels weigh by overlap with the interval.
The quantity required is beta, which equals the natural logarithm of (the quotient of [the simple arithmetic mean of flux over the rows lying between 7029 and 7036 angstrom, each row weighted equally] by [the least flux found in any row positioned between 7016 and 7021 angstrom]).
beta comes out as 0.031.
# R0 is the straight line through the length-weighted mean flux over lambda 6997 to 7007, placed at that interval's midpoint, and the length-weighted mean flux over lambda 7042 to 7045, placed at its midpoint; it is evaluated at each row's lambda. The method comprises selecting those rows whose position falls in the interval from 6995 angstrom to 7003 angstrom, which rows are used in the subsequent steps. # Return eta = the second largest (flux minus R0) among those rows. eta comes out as -0.09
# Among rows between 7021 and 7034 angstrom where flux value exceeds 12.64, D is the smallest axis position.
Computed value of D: 7023.62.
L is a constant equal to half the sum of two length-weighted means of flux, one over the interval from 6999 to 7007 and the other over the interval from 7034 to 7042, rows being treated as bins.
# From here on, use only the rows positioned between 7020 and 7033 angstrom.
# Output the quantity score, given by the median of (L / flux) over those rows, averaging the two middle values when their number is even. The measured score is 0.99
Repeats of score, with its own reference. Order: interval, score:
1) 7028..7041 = 1.00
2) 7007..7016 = 0.97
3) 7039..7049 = 0.99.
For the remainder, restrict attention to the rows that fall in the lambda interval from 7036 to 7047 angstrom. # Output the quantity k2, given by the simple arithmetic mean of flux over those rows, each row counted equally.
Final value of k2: 12.6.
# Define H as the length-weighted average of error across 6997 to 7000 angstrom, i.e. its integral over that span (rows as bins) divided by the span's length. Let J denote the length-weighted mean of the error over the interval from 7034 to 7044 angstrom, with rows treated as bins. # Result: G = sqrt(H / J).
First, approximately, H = 0.410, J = 0.435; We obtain 0.97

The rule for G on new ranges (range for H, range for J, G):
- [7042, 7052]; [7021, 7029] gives 1.14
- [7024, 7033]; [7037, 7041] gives 0.98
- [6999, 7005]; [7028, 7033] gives 1.00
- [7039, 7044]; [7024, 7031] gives 1.02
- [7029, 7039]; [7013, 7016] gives 1.02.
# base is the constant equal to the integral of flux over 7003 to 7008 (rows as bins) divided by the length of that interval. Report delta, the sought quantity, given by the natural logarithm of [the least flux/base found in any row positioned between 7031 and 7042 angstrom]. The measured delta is -0.042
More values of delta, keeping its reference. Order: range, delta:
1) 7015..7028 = -0.050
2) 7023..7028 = -0.050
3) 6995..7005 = -0.059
